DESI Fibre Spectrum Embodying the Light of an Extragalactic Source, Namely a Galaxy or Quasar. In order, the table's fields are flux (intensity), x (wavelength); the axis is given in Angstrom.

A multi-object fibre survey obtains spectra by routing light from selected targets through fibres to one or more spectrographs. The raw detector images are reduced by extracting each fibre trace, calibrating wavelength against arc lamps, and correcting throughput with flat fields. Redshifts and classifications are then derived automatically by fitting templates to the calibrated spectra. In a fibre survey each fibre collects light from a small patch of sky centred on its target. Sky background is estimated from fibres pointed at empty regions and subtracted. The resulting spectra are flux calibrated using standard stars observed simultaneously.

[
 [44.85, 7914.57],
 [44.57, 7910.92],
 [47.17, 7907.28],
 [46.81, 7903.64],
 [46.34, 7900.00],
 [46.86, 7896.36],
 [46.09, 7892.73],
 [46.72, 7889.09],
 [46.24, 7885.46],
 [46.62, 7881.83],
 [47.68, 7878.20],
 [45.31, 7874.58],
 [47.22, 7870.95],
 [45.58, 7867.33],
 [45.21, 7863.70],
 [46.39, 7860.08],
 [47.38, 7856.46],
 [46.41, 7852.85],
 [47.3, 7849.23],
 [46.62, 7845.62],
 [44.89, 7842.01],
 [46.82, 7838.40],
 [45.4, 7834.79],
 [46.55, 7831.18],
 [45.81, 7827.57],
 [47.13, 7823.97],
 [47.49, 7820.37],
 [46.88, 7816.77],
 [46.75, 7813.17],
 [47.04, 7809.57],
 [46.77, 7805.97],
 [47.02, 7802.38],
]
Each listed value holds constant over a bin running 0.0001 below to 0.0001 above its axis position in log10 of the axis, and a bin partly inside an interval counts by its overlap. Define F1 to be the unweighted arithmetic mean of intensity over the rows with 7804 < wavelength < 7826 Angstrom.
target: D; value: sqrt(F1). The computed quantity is 6.86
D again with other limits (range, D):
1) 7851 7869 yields 6.80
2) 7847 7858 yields 6.86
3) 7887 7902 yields 6.82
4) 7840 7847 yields 6.76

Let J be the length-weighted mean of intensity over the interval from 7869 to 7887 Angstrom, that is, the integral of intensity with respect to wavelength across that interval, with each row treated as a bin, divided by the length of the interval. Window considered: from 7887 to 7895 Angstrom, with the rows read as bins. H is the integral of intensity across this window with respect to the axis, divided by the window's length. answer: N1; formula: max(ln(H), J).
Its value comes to 46.6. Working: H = 46.4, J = 46.6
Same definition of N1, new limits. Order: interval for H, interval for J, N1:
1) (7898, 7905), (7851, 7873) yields 46.3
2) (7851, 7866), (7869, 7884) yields 46.7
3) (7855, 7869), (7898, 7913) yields 46.2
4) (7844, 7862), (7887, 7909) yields 46.7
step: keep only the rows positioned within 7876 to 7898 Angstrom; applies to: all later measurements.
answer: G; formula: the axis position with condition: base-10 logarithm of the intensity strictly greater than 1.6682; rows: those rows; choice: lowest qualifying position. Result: 7878.20 Angstrom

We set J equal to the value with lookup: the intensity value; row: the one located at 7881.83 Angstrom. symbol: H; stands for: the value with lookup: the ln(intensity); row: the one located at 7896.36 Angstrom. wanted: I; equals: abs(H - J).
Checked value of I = 42.8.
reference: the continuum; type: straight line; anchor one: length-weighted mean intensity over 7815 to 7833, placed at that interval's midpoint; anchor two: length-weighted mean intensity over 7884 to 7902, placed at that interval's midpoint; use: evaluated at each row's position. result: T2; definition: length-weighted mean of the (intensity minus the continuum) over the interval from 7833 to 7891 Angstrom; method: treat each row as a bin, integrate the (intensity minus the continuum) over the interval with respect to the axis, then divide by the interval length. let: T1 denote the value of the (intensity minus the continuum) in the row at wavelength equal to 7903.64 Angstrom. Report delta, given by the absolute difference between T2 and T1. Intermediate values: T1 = 0.41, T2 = -0.23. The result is 0.64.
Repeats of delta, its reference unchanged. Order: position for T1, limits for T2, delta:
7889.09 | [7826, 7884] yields 0.55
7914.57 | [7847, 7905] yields 1.48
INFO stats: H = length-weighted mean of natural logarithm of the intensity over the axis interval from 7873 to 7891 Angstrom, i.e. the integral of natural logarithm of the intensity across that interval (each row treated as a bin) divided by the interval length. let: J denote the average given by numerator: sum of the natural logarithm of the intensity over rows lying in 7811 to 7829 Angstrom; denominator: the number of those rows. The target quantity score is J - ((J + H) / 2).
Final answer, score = 0.003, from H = 3.84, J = 3.85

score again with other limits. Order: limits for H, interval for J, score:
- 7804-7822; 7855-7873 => -0.006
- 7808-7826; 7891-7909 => -0.004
